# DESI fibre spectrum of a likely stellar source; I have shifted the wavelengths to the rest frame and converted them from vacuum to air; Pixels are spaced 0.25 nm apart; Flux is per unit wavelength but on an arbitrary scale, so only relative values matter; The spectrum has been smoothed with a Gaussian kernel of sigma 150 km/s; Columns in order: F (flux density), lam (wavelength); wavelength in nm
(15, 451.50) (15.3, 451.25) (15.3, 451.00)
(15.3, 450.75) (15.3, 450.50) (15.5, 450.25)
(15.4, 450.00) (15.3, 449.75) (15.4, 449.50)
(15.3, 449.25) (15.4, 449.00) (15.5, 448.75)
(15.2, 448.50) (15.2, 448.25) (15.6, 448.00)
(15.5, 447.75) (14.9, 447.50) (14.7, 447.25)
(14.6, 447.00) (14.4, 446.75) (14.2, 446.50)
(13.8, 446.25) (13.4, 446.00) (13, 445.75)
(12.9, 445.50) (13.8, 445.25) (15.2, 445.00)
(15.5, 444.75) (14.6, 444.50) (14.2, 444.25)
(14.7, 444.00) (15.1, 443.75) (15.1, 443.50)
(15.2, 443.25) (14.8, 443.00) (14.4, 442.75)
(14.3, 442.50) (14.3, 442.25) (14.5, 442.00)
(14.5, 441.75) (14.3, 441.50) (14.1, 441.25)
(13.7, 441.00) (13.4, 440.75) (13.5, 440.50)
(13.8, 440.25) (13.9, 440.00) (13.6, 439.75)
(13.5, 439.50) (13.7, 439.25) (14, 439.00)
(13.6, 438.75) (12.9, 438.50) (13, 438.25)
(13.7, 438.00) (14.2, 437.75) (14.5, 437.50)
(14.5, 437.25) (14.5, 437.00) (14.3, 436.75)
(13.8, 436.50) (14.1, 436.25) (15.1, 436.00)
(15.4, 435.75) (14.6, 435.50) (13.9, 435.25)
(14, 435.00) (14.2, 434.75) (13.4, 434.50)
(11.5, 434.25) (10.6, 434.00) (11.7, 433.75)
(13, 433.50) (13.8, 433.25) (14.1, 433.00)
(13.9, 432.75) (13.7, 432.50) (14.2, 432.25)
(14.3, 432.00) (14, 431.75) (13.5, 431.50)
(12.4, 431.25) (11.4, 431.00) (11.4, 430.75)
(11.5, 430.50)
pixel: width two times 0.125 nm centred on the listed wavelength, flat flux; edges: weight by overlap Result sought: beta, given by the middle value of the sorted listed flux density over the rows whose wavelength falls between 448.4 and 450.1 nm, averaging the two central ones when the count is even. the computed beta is 15.4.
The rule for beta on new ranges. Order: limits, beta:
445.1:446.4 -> 13.4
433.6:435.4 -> 13.4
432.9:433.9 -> 13.4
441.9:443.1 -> 14.4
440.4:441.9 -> 13.9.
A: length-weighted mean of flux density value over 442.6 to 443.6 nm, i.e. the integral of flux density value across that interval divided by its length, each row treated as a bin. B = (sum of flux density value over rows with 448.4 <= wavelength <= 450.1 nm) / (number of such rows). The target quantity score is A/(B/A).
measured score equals 14.4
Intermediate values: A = 14.9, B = 15.4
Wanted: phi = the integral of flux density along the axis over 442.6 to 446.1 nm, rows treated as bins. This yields 50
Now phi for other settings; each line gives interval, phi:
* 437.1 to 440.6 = 48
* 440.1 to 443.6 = 50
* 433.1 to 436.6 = 47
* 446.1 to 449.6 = 52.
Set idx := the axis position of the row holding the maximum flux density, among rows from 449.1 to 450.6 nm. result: 450.25 nm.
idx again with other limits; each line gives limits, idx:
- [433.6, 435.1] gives 434.75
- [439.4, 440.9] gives 440.00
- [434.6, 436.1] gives 435.75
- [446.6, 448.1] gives 448.00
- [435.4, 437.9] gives 435.75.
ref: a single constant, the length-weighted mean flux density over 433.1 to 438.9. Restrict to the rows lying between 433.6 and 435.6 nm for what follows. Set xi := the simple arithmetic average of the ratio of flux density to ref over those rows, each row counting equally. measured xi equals 0.95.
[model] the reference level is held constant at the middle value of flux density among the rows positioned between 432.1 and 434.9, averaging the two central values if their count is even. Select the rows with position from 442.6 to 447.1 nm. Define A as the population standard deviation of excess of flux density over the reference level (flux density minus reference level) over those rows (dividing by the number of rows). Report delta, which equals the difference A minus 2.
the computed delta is -1.26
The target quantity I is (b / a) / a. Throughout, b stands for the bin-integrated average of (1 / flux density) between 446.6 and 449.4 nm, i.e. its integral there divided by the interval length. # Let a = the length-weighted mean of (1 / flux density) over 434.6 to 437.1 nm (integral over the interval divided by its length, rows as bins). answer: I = 13.7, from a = 0.070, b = 0.066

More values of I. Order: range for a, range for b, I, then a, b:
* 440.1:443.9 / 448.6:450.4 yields 13.3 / 0.070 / 0.065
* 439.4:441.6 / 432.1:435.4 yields 14.4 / 0.073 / 0.076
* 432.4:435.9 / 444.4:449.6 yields 12.1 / 0.075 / 0.068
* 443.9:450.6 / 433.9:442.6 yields 15.7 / 0.068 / 0.072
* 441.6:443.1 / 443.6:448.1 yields 14.5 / 0.069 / 0.069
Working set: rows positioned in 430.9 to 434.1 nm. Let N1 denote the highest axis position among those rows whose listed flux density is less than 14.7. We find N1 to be 434.00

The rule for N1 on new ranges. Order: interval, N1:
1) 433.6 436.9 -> 436.75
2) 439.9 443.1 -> 442.75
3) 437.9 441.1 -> 441.00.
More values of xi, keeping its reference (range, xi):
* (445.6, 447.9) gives 1.04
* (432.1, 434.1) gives 0.96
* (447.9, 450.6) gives 1.12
